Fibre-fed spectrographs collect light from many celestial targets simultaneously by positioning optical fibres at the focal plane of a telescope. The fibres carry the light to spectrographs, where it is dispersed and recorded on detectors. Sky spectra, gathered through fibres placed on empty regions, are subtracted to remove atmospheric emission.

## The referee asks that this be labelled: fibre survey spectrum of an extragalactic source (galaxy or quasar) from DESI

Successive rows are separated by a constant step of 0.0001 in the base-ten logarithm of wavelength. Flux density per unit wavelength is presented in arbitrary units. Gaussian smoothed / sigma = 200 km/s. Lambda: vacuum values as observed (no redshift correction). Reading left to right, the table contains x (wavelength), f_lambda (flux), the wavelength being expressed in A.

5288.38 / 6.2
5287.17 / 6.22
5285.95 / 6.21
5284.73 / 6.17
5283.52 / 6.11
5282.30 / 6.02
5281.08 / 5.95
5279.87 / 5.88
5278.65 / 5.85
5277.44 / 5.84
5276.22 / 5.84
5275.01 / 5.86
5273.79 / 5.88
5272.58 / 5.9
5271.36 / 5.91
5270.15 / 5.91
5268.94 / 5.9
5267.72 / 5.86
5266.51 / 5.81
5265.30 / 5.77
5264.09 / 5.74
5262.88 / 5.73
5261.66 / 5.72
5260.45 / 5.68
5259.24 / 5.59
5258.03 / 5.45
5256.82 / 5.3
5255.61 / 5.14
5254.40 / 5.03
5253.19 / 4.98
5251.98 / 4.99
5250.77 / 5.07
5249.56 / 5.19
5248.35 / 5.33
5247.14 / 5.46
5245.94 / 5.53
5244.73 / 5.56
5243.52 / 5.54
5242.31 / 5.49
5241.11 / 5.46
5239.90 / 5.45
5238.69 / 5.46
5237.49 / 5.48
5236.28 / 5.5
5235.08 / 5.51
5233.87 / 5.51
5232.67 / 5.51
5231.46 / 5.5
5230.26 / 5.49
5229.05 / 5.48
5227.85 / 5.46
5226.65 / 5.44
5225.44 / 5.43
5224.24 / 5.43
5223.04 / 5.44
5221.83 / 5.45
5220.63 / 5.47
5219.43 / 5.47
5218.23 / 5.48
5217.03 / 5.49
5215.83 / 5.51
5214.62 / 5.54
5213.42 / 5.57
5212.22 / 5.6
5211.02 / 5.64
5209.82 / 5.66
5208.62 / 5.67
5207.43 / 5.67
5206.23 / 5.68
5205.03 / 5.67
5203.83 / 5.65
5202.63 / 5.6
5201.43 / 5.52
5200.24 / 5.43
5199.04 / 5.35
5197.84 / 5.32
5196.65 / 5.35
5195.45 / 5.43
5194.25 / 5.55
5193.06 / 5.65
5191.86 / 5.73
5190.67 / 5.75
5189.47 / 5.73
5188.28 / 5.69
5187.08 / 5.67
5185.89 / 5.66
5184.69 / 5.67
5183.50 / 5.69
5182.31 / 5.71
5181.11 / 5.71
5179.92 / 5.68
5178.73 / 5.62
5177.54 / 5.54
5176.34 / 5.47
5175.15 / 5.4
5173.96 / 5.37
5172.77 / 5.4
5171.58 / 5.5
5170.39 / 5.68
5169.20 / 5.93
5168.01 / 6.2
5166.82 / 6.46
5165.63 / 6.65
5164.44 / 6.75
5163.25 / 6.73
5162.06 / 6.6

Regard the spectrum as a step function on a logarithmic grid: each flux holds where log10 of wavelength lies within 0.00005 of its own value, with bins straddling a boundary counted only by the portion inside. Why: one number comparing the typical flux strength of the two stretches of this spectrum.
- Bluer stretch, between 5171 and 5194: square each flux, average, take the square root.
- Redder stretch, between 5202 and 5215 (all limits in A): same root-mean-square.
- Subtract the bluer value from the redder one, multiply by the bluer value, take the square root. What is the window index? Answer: 0.32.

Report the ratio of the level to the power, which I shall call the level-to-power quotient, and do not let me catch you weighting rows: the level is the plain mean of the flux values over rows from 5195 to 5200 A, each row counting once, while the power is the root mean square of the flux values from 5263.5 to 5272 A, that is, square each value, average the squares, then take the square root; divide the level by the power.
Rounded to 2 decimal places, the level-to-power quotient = 0.92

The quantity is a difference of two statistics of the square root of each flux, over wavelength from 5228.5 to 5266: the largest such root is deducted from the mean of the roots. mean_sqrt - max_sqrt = -0.070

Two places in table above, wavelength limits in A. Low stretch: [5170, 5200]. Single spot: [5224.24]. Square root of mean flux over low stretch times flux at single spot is 5.50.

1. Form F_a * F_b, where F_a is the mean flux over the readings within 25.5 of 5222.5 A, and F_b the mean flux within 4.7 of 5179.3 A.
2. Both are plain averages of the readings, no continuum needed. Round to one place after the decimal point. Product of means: 30.9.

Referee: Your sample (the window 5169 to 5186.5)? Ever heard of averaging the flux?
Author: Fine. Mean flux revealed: 5.60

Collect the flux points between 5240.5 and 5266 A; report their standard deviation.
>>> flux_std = 0.26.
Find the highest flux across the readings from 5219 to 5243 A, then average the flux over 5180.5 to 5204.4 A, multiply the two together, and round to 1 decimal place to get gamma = 30.8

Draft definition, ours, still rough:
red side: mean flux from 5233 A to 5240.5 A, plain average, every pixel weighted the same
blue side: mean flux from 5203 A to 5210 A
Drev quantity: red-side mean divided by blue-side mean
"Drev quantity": 0.97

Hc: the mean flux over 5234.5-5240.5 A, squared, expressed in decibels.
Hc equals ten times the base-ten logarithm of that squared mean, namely 14.78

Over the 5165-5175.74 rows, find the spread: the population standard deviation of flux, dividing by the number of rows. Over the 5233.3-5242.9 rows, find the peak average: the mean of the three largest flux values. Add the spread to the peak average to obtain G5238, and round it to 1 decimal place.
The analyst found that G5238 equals 6.0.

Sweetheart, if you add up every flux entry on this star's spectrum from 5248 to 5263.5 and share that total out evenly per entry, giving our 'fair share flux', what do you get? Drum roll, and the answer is 5.32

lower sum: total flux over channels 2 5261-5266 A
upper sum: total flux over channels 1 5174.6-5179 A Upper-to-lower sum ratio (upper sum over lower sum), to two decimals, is 0.96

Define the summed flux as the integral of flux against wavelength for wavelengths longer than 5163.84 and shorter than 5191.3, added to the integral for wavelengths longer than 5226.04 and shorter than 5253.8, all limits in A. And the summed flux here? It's 309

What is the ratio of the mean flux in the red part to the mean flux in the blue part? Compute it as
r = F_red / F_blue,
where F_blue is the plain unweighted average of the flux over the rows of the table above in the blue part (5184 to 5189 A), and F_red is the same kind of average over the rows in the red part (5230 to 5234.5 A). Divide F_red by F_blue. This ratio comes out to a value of 0.97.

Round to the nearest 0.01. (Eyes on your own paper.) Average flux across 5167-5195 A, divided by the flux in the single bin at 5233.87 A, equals 1.03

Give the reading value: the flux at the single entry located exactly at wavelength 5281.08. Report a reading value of 5.95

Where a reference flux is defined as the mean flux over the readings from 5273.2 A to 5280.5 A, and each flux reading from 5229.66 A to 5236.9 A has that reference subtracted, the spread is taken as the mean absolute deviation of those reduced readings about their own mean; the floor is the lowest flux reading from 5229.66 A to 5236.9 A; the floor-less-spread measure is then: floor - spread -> 5.48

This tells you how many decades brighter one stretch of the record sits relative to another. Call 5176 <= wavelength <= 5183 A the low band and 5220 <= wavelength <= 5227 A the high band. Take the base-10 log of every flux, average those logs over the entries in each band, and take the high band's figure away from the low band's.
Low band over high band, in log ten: 0.014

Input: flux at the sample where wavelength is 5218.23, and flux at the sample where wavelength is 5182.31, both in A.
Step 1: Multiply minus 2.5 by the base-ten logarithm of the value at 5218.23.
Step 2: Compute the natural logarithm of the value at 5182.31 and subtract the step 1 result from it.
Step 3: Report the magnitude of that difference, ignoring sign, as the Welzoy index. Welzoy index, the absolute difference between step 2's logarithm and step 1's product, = 3.59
